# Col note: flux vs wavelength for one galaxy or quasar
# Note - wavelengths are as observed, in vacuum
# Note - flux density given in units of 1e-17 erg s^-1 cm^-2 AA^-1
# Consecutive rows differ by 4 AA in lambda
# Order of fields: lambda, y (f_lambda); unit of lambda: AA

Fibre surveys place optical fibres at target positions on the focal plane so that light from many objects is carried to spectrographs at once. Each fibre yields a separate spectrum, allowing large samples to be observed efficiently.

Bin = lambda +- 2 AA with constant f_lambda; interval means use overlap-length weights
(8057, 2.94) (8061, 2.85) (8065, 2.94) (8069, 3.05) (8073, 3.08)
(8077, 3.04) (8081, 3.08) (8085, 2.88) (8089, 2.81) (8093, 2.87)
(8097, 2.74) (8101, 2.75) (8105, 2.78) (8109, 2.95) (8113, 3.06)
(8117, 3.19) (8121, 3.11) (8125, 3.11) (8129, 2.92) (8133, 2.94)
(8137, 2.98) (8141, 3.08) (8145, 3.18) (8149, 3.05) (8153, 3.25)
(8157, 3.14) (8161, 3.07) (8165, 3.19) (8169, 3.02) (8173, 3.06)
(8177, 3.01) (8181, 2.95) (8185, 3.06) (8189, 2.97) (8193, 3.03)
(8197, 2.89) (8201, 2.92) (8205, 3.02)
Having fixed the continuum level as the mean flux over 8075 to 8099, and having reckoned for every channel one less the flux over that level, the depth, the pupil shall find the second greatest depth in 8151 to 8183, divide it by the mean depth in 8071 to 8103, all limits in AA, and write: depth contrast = 37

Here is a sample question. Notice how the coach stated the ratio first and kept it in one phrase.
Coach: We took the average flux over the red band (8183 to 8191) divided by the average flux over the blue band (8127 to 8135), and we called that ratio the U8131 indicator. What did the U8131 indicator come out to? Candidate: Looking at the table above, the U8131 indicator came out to 1.03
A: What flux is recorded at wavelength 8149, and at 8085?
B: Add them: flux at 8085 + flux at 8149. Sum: 5.93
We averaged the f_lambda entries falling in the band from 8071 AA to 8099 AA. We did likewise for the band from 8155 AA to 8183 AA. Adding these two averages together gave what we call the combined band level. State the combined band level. 5.99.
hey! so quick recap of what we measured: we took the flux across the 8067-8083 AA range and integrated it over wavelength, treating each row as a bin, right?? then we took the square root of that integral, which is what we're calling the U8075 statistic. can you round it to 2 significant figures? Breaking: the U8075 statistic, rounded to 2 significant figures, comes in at 7.0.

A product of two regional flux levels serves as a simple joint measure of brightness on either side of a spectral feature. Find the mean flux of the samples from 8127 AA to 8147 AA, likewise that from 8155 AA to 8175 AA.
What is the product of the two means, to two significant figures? 9.3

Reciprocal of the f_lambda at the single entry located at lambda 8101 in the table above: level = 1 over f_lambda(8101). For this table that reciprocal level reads 0.364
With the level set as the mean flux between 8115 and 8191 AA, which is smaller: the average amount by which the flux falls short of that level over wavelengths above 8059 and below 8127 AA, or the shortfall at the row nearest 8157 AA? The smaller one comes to -0.073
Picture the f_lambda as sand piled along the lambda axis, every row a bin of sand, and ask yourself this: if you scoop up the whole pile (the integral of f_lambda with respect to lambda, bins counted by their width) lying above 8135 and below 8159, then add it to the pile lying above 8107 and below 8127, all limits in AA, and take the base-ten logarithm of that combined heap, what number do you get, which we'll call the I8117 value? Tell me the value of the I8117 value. 2.13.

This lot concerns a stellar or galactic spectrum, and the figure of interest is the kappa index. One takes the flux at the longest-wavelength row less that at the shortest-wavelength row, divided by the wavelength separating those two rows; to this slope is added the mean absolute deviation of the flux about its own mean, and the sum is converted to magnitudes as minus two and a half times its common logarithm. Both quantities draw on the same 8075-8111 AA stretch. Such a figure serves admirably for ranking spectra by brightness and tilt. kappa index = 2.6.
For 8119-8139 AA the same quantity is 2.9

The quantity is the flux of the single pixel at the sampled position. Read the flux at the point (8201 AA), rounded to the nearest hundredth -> 2.92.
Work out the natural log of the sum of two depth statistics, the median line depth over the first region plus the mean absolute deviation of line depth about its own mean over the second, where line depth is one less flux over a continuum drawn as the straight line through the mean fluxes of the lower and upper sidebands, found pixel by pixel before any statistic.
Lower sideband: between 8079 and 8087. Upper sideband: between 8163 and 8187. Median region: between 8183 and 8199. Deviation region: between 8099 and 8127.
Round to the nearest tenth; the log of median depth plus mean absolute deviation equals -2.7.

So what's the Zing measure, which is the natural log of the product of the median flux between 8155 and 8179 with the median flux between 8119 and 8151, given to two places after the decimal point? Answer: 2.24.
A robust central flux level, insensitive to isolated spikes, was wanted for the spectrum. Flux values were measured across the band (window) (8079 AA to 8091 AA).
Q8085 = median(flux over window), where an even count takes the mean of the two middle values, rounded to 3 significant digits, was 2.88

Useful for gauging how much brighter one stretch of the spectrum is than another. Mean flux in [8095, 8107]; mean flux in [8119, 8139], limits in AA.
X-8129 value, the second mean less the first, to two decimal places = 0.26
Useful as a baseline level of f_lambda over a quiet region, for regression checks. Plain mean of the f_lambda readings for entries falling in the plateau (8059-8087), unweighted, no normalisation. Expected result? 2.99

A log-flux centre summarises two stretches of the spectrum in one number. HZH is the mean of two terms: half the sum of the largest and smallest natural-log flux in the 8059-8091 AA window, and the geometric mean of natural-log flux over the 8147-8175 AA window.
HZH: 1.11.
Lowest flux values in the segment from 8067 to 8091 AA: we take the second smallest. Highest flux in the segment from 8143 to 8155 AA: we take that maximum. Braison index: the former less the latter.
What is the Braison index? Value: -0.37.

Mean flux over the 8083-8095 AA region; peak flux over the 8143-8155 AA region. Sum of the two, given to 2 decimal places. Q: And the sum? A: 6.10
